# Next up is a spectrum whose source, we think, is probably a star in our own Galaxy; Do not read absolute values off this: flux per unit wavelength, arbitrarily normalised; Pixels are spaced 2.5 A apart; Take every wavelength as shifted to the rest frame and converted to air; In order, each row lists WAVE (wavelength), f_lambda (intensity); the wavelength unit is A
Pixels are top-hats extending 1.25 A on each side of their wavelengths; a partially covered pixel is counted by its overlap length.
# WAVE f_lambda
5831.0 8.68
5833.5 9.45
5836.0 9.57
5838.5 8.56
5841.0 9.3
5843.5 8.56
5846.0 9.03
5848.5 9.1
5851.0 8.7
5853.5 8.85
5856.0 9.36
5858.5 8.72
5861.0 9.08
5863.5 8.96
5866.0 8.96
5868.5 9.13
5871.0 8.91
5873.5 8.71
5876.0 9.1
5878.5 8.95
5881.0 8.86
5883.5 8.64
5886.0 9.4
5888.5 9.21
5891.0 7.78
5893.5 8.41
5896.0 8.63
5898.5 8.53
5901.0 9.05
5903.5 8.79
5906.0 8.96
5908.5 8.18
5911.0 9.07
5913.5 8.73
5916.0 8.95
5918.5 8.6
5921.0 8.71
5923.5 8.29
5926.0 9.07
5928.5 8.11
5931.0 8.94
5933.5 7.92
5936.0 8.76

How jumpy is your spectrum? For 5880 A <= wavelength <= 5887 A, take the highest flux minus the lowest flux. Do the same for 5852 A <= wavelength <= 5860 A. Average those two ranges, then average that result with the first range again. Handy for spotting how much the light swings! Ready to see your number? 0.73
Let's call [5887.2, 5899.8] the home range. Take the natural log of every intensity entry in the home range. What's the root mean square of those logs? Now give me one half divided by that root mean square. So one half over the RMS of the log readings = 0.234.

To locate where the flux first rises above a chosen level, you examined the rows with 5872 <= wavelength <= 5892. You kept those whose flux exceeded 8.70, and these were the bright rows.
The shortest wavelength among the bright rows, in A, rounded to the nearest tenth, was 5873.5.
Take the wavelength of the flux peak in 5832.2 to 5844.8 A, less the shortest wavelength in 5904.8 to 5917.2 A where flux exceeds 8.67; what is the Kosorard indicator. -70.0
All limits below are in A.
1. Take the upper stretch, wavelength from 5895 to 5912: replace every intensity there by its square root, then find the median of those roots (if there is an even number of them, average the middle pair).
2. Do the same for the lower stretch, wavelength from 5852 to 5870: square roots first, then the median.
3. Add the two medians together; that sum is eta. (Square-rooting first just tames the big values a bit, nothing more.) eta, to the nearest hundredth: 5.96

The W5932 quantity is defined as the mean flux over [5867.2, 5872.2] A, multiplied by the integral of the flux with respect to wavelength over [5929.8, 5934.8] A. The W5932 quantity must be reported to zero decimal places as 380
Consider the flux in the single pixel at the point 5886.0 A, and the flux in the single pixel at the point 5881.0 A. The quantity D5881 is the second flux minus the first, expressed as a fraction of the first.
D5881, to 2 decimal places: -0.06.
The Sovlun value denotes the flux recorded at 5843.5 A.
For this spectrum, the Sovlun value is 8.56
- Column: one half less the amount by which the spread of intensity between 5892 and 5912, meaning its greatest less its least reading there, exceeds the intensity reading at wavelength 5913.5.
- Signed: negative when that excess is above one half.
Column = 8.3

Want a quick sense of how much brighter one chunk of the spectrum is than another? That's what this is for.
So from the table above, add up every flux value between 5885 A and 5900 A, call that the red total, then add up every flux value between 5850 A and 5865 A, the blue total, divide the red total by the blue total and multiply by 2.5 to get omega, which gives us 2.42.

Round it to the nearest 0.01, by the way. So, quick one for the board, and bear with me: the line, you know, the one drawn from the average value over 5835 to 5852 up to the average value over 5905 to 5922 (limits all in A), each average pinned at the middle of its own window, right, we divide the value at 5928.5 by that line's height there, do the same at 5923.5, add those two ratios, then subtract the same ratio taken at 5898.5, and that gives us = 0.91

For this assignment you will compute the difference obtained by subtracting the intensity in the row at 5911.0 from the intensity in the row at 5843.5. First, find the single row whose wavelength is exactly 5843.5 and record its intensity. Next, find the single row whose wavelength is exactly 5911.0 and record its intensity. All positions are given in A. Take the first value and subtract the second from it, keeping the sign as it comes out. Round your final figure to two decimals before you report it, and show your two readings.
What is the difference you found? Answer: -0.51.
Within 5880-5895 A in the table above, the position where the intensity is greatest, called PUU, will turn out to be 5886.0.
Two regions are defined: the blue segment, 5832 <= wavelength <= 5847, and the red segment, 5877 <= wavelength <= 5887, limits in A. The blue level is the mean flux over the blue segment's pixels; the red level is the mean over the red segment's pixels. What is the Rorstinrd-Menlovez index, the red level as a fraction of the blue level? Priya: 0.987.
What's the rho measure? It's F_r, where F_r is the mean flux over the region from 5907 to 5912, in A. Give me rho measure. 8.62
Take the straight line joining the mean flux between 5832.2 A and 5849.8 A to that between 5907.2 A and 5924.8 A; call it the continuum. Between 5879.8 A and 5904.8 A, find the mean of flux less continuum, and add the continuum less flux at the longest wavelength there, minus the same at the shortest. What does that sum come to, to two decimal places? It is -0.11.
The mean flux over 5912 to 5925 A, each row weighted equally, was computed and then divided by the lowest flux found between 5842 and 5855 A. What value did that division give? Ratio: 1.01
